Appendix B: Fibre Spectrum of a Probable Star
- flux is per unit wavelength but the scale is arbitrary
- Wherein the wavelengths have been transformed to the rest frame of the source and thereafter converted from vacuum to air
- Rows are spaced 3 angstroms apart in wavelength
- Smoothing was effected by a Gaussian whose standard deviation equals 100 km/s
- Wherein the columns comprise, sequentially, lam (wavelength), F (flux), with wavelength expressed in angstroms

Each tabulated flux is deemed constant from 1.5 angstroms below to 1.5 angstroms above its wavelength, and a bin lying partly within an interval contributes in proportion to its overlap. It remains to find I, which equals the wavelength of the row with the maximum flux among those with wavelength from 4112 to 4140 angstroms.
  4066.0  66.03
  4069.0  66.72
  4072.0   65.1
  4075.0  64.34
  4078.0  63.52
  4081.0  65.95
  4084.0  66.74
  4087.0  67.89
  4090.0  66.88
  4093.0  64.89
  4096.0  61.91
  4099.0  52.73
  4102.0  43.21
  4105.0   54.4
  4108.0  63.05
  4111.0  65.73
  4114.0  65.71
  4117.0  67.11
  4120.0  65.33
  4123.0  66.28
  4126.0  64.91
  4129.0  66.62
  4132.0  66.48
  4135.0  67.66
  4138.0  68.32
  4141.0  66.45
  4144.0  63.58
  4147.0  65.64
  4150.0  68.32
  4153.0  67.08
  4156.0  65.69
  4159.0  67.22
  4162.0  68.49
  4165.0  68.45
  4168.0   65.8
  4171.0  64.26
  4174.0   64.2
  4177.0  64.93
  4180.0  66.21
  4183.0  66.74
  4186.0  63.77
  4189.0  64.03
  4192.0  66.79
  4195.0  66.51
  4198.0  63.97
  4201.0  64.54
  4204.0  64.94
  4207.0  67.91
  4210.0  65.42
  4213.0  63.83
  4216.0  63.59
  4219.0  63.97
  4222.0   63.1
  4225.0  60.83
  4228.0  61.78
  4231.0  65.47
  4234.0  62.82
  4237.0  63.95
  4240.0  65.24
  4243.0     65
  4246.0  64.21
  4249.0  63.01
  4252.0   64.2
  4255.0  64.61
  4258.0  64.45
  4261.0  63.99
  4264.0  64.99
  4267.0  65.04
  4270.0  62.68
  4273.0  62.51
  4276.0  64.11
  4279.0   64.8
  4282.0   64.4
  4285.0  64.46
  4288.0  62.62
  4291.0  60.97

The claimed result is 4138.0 angstroms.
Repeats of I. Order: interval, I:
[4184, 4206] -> 4192.0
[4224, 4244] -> 4231.0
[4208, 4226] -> 4210.0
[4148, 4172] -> 4162.0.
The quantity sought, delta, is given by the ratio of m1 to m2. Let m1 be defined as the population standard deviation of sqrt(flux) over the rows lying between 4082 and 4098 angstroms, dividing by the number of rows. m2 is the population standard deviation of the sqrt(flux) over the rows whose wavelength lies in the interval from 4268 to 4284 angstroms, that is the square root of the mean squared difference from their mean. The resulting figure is 2.2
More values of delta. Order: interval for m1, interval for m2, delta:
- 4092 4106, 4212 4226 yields 7.1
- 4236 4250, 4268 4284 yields 0.9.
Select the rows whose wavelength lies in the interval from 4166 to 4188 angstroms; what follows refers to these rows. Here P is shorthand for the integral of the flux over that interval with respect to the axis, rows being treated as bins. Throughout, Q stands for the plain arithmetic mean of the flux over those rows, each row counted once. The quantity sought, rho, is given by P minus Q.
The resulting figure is 1369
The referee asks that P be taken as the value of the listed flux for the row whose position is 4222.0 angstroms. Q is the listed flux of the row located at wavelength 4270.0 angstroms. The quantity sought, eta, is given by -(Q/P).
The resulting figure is -0.993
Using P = 63.1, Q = 62.68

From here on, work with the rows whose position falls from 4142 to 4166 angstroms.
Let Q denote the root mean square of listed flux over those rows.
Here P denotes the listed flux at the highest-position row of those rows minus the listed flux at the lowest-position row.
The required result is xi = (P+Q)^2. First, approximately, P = 4.9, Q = 66.8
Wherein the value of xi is 5141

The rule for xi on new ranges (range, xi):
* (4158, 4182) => 4252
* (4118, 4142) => 4574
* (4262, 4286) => 4045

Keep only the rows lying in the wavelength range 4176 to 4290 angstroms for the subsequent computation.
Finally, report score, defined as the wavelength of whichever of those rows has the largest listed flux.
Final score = 4207.0 angstroms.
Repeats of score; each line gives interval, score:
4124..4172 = 4162.0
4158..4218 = 4162.0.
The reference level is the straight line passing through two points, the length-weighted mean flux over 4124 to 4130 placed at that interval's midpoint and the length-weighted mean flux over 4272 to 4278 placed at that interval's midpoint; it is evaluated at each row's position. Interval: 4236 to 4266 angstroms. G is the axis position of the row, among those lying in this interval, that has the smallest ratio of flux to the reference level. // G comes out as 4249.0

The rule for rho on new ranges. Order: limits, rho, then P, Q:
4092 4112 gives 1094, 1152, 58.0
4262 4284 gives 1346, 1410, 64.1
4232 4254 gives 1346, 1410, 64.1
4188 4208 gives 1245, 1310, 65.5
